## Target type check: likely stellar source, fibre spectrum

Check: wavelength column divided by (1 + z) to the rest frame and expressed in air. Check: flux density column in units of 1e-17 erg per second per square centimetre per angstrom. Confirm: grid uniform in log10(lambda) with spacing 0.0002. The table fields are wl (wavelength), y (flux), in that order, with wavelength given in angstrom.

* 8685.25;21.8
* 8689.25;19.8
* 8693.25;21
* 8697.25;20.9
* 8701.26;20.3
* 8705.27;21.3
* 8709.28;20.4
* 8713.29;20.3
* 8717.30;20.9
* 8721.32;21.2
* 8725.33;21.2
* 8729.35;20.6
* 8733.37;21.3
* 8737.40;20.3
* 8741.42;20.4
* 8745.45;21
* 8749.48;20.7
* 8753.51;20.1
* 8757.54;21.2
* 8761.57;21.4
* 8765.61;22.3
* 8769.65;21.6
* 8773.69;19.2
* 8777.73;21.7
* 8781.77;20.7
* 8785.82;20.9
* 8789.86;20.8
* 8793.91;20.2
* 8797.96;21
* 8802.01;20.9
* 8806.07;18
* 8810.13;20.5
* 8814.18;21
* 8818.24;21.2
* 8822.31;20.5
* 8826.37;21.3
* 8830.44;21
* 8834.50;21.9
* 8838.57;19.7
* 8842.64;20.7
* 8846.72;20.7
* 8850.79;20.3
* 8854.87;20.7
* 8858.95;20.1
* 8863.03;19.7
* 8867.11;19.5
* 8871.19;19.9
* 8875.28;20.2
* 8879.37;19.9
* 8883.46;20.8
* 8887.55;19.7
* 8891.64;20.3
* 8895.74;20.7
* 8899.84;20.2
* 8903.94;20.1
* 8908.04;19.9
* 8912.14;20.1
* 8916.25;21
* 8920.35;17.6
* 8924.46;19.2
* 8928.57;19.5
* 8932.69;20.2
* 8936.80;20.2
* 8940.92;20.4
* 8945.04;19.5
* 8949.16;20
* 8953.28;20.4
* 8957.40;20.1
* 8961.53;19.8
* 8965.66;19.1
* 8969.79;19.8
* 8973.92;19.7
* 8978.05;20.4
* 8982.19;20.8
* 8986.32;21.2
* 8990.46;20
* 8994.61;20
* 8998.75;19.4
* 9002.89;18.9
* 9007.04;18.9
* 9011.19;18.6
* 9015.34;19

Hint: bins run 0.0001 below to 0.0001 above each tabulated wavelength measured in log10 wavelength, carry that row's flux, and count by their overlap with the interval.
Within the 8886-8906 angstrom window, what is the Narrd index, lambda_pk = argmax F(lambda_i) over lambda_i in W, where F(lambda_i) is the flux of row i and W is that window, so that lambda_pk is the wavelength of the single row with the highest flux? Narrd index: 8895.74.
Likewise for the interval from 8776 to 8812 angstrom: 8777.73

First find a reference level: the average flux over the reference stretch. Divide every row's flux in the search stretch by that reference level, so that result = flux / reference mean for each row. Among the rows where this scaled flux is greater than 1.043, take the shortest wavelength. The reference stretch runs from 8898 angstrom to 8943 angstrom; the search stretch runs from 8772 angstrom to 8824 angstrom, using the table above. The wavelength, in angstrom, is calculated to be 8777.73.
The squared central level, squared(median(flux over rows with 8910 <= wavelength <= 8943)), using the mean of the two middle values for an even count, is 406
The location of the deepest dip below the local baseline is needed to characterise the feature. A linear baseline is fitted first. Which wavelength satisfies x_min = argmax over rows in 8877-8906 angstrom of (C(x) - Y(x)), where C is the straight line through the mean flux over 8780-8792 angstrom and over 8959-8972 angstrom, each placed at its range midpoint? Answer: 8887.55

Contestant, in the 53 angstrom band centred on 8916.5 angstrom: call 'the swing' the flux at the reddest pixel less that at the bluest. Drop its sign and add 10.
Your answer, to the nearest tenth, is 10.1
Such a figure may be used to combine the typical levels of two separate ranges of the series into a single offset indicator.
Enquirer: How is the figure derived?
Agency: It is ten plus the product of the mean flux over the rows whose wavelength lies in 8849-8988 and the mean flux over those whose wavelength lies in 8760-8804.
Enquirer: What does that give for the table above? 430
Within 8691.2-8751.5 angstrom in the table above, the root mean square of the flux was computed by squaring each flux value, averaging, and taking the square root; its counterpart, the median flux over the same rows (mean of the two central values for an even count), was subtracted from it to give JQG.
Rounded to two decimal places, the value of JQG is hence -0.11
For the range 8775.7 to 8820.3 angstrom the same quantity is -0.25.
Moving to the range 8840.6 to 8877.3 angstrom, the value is 0.00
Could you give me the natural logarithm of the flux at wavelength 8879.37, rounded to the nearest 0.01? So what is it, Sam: 2.99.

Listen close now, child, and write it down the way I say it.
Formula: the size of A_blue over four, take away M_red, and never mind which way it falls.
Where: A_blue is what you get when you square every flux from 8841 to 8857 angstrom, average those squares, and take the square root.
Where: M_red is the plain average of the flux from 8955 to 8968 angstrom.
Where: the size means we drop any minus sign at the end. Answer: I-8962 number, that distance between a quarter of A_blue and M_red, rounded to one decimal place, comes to 14.5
